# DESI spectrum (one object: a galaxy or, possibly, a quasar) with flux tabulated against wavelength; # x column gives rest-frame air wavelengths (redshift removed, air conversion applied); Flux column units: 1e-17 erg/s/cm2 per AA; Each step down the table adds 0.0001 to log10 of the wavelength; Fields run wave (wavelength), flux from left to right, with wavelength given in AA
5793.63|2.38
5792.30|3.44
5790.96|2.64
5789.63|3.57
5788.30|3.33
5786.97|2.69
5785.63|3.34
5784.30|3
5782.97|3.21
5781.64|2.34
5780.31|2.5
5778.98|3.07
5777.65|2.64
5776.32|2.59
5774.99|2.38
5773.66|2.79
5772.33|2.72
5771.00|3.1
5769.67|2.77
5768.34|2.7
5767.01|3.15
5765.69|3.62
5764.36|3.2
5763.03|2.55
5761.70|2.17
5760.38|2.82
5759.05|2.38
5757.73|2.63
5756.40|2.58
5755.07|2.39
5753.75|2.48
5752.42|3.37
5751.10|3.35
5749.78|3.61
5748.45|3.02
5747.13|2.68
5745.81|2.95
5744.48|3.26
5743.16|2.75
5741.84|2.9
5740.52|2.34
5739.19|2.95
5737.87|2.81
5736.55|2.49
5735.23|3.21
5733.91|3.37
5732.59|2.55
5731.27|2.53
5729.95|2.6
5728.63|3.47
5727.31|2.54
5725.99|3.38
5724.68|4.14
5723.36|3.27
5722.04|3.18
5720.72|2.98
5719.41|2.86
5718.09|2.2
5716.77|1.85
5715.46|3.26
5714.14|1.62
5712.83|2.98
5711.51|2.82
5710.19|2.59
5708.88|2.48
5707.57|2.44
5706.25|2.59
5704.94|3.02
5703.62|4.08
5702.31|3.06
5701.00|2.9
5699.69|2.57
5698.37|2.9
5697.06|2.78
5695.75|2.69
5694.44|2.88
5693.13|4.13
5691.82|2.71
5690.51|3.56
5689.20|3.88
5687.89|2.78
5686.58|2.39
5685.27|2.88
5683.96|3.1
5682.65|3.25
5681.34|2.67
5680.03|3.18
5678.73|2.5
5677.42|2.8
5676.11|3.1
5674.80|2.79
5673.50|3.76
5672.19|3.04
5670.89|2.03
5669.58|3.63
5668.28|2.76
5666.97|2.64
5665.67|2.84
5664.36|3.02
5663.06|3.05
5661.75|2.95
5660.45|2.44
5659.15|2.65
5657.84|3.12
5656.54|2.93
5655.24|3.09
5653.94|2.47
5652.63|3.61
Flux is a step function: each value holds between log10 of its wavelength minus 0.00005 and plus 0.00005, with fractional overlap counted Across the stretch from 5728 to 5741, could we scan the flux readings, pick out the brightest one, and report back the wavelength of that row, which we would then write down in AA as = 5728.63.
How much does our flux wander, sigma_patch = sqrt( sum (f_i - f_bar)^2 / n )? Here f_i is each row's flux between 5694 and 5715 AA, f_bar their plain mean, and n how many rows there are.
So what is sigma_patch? 0.47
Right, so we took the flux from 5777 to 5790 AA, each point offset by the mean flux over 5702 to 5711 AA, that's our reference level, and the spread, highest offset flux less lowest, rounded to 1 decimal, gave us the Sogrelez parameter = 1.2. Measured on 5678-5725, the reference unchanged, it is 2.5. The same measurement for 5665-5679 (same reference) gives 1.7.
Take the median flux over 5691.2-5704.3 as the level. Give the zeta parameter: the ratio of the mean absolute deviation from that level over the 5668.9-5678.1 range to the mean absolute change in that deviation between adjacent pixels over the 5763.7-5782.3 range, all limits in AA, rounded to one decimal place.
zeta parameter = 2.4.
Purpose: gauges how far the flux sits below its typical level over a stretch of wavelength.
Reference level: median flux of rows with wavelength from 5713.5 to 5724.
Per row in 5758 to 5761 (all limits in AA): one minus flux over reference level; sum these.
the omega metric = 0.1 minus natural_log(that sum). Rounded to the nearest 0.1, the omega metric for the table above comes 1.6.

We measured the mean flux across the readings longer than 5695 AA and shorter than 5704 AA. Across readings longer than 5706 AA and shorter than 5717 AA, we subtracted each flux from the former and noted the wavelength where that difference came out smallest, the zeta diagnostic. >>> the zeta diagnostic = 5715.46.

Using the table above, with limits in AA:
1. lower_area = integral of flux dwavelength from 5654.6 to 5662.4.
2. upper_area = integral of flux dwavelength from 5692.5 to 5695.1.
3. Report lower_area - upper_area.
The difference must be 13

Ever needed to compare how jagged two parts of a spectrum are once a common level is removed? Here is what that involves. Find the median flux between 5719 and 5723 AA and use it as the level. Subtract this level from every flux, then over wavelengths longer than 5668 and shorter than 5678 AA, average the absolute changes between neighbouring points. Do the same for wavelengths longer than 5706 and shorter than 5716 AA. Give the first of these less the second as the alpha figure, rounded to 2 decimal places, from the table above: 0.30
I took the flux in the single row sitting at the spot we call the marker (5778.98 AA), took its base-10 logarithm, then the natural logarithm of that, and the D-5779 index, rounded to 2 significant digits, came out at -0.72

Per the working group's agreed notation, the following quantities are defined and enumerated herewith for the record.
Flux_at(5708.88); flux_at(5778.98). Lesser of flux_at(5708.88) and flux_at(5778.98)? 2.48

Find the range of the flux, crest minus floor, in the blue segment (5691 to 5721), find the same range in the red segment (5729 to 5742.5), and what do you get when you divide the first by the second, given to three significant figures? 2.44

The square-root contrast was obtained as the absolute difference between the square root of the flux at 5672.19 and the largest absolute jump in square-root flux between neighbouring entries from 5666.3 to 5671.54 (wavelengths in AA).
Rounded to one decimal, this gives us 1.3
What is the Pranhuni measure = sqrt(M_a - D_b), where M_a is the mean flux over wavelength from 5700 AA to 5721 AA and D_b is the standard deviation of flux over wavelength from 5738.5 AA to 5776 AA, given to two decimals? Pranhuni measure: 1.53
